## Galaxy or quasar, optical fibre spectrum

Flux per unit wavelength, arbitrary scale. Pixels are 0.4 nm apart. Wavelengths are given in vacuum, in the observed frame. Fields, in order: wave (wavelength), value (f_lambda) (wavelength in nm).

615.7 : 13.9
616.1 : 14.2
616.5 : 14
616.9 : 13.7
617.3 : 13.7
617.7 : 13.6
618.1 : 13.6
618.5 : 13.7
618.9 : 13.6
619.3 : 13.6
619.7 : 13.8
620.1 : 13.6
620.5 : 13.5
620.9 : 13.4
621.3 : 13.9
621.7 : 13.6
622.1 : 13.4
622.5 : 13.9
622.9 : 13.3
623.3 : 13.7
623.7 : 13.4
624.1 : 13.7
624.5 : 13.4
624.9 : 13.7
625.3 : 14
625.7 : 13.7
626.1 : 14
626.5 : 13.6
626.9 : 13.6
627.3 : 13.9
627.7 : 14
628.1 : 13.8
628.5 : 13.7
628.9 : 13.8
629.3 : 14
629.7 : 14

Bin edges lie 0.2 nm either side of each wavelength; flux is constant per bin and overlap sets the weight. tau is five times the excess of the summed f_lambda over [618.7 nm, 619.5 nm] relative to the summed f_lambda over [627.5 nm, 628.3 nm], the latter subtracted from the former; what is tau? -3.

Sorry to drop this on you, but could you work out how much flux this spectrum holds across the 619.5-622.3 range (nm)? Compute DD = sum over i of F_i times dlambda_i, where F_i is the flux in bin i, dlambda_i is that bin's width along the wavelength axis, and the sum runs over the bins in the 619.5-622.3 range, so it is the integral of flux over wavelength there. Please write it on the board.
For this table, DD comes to 38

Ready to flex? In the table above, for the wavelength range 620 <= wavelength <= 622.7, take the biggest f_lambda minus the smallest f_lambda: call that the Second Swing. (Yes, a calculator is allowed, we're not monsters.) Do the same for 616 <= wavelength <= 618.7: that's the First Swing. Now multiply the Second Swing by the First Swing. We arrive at 0.30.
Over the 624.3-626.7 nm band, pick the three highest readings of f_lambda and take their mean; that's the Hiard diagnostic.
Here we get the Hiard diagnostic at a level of 13.9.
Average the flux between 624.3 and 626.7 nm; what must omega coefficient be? 13.7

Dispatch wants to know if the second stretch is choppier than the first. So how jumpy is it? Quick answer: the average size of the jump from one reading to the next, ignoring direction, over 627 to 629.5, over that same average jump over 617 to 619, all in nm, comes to 1.9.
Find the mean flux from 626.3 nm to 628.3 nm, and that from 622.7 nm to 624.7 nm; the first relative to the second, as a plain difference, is 0.28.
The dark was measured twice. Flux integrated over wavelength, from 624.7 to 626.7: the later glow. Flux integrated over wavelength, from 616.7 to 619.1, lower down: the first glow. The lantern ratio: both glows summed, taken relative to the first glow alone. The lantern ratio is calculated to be 1.84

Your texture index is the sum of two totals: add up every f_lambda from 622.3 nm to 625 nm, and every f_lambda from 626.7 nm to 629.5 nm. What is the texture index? 192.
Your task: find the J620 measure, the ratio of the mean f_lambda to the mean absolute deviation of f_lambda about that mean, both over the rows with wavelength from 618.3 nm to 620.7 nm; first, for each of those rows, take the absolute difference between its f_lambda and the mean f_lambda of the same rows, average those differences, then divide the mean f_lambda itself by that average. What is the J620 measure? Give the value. 175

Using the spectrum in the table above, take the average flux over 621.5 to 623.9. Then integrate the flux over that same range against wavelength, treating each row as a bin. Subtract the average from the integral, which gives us 19.0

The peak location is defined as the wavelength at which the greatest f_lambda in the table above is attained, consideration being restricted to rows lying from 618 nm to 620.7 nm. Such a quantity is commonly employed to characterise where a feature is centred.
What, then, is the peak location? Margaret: 619.7 nm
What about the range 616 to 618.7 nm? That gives 616.1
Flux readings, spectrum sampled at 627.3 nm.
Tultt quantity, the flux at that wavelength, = 13.9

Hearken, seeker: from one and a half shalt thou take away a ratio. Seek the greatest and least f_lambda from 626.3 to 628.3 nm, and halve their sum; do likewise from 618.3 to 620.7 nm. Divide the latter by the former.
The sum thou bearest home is 0.511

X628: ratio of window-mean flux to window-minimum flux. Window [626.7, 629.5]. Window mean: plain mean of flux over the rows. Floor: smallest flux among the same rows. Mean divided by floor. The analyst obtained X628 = 1.02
